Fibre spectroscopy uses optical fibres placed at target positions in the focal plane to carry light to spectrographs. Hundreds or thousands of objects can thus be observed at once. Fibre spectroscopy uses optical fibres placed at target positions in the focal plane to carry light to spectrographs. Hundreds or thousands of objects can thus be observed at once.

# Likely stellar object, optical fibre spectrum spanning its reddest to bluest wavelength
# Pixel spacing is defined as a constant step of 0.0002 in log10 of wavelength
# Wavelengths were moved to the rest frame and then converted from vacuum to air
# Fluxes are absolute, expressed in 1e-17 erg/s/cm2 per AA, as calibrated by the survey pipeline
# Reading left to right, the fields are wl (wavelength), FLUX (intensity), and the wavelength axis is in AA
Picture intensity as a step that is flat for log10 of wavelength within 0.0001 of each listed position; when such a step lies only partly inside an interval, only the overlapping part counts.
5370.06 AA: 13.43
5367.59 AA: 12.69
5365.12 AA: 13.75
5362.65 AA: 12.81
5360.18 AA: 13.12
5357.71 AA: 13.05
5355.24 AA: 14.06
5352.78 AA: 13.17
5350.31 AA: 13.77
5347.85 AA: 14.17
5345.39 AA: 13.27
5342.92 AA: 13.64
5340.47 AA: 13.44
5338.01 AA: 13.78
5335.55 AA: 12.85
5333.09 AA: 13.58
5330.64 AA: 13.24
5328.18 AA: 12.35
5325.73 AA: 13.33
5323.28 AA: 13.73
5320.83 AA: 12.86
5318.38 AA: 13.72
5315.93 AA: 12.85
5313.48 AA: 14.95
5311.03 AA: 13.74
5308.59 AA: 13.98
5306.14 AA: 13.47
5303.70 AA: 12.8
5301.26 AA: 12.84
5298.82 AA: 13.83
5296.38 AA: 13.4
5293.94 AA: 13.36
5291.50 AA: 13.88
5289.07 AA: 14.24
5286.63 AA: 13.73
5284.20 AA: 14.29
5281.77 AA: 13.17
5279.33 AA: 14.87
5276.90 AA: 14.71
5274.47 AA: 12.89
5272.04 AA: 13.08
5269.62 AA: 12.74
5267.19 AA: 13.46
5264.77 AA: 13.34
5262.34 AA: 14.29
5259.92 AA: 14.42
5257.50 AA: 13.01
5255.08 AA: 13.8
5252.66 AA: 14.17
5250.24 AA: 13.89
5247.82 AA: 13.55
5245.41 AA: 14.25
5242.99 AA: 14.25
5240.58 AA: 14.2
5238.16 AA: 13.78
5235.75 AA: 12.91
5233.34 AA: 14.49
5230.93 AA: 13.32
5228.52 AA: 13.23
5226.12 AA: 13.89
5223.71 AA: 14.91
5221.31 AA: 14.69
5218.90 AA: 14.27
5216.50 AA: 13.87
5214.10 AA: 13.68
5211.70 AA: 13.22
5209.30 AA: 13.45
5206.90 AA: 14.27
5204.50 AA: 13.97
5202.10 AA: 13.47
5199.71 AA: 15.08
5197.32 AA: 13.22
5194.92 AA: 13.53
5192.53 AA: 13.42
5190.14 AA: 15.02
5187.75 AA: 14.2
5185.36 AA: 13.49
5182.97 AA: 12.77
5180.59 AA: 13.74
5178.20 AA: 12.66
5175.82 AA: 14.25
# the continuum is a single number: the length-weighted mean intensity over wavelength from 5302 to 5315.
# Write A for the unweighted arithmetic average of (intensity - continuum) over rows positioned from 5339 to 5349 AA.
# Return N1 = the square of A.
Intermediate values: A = -0.1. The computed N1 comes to 0.01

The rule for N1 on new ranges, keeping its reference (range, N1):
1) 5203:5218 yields 0.00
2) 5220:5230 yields 0.20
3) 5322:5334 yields 0.23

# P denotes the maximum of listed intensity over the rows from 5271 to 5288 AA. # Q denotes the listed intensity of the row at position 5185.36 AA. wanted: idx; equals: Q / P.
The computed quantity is 0.91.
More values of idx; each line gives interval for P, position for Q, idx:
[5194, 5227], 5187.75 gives 0.94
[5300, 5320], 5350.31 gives 0.92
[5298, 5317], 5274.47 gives 0.86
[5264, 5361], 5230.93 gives 0.89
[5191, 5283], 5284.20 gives 0.95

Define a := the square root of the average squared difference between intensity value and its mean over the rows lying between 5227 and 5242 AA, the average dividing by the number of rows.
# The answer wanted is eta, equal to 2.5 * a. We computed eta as 1.4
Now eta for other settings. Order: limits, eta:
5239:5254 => 0.6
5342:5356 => 0.9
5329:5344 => 0.8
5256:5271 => 1.5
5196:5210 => 1.6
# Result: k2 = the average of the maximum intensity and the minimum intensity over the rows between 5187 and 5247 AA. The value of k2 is 14.0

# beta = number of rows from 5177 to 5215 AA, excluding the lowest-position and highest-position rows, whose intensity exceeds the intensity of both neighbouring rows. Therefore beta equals 5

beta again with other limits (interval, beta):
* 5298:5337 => 5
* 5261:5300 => 5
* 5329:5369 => 7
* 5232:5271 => 3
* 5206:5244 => 2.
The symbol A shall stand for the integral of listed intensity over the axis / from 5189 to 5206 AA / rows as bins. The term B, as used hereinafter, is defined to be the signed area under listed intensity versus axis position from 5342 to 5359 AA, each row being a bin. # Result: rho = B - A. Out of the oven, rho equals -6.4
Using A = 237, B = 231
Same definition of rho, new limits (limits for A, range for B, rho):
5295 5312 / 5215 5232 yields 10.1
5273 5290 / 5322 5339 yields -12.0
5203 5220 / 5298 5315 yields -2.8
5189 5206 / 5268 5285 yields -5.1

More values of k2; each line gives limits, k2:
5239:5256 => 13.9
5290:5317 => 13.9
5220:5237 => 13.9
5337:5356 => 13.7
